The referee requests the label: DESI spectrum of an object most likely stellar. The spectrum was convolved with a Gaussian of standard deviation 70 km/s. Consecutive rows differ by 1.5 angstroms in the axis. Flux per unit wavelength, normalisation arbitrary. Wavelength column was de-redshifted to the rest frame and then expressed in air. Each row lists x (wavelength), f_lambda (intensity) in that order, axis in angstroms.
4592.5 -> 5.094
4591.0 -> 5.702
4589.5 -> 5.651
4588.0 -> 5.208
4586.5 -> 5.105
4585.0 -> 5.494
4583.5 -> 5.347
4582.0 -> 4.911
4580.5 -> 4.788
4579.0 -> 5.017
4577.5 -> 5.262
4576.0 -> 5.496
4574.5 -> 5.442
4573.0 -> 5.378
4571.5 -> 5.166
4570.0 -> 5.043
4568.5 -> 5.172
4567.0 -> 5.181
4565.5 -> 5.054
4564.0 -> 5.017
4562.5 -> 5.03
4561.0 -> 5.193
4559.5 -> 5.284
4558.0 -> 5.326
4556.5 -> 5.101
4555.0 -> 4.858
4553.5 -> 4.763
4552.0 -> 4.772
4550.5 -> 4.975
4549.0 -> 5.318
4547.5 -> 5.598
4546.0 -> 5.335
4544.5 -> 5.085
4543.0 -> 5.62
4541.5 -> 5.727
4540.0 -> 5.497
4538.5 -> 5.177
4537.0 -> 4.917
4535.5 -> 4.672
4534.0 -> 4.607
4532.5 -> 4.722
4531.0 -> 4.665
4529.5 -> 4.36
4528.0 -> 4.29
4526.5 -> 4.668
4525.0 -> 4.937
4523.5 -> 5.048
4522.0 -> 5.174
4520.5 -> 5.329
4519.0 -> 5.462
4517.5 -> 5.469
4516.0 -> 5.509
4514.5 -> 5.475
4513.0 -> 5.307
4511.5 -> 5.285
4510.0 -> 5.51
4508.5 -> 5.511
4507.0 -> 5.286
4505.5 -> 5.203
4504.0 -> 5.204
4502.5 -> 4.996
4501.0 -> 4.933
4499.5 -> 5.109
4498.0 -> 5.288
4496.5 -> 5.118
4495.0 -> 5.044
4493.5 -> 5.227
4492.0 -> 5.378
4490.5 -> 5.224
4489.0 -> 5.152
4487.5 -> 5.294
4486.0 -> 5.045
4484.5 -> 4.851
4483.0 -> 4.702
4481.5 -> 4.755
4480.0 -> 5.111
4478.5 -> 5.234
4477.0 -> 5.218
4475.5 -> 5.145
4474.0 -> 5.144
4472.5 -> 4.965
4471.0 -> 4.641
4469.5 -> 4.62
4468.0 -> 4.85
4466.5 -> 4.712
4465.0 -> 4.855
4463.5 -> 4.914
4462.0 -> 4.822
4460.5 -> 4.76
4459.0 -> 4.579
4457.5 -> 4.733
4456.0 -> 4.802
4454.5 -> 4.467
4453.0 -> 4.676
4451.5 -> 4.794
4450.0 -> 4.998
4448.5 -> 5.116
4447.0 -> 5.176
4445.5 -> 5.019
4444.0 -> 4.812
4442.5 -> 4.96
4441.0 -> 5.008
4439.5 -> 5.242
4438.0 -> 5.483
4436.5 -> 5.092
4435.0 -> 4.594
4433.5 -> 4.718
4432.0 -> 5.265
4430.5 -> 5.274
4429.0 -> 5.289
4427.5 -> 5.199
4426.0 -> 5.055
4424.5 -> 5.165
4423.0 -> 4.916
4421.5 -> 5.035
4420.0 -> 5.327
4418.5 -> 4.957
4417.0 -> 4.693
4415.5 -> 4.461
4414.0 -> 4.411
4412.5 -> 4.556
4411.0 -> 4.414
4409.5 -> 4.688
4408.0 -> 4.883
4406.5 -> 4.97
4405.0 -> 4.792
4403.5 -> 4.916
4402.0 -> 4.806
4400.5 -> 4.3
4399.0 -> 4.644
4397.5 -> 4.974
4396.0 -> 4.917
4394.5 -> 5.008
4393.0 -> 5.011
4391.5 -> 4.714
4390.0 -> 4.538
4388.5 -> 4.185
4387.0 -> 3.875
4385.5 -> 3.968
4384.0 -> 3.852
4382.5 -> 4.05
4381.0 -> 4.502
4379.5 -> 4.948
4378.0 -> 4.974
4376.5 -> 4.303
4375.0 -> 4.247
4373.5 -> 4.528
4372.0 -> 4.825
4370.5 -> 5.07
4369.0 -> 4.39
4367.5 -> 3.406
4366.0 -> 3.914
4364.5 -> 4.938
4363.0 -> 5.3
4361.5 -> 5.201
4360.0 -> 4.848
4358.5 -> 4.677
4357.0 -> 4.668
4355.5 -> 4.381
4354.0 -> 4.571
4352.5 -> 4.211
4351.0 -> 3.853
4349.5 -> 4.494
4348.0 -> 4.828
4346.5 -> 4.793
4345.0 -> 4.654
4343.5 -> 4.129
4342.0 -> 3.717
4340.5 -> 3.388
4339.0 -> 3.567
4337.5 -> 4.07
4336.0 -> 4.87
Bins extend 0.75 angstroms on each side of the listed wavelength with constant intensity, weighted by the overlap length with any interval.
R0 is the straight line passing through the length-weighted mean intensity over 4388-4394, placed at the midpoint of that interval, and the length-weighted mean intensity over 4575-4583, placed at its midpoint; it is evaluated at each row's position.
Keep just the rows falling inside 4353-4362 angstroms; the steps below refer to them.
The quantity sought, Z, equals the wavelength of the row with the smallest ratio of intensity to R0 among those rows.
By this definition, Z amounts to 4355.5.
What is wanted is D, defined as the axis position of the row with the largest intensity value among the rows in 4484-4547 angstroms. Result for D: 4541.5 angstroms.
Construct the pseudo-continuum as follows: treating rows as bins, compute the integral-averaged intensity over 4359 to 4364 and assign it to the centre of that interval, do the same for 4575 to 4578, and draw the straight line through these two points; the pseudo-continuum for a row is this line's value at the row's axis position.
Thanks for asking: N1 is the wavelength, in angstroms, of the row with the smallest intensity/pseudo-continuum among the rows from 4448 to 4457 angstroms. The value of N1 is 4454.5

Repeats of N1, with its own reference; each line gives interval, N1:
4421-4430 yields 4423.0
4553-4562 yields 4553.5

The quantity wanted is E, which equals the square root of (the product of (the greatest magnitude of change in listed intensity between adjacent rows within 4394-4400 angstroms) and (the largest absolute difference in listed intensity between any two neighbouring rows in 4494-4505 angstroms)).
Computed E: 0.26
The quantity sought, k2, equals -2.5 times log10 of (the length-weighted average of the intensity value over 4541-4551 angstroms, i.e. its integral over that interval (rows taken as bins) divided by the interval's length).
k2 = -1.83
